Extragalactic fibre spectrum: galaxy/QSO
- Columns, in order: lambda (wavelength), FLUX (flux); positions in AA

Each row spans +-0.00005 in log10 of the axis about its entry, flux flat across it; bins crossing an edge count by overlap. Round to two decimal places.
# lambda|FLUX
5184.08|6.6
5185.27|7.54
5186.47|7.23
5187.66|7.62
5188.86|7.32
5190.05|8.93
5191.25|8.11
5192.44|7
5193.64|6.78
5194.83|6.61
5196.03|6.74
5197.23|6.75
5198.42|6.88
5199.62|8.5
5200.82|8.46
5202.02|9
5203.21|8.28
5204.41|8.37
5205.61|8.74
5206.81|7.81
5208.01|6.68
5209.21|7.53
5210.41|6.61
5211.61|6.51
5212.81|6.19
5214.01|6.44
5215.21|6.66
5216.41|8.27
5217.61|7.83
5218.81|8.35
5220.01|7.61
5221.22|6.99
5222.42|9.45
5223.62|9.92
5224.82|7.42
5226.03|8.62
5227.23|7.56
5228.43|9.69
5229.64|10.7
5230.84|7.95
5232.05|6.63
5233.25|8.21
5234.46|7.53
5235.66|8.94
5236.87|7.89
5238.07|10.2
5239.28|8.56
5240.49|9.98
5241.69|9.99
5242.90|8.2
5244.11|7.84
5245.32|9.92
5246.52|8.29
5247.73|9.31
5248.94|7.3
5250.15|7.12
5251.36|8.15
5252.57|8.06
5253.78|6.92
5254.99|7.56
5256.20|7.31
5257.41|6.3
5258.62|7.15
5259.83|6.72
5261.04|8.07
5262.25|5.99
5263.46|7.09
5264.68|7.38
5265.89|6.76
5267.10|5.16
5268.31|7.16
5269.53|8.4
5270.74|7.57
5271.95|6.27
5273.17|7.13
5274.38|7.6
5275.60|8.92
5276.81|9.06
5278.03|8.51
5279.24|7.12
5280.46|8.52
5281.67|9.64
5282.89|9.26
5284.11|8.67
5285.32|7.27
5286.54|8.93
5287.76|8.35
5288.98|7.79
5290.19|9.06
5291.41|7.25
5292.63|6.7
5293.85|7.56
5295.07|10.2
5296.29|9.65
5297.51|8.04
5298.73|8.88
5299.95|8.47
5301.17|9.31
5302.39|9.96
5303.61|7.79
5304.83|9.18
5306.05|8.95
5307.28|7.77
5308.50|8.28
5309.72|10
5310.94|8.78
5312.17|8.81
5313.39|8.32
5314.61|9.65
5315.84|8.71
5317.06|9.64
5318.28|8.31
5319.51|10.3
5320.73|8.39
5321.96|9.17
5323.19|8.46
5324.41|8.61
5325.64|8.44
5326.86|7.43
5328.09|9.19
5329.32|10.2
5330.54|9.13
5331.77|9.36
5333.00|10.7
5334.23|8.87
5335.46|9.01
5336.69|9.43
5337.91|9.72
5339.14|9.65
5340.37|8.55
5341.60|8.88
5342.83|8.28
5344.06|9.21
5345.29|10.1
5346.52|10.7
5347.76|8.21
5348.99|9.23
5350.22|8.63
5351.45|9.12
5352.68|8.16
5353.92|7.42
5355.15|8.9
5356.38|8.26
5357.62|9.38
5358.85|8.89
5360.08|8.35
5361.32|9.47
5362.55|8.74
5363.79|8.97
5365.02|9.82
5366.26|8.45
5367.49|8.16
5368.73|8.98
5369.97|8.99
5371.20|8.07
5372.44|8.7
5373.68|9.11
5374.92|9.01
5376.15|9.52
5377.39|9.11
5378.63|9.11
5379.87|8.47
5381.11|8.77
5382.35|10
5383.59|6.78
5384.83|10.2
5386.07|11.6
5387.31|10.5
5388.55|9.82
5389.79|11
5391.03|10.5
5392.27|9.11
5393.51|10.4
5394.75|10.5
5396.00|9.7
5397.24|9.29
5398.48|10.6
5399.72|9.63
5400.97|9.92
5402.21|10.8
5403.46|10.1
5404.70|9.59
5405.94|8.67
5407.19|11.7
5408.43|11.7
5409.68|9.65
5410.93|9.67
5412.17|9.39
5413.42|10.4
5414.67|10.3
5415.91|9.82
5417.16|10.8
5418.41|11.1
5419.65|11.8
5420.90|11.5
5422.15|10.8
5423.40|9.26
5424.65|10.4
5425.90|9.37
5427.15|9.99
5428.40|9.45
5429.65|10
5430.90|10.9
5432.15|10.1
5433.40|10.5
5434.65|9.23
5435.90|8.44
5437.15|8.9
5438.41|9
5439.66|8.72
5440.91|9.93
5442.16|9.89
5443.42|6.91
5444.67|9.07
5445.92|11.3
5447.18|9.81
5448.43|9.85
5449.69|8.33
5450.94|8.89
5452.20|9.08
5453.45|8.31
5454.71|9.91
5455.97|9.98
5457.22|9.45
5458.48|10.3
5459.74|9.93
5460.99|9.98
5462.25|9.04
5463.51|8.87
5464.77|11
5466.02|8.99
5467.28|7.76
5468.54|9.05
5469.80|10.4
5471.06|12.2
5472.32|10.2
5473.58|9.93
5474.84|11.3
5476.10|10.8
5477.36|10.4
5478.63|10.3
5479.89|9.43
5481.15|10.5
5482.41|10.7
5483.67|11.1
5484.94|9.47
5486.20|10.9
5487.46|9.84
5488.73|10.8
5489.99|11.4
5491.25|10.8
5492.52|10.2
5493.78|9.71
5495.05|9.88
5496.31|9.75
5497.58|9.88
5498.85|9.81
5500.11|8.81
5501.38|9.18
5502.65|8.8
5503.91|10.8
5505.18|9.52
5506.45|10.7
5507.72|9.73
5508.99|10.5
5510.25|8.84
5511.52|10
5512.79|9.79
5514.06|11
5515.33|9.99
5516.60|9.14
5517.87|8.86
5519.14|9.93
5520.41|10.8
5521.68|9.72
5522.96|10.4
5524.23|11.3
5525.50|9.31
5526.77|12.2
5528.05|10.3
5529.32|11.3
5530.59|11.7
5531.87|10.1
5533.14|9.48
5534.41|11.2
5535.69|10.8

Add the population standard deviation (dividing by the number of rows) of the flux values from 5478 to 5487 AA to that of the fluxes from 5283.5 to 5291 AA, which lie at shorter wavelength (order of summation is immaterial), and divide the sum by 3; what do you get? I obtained 0.42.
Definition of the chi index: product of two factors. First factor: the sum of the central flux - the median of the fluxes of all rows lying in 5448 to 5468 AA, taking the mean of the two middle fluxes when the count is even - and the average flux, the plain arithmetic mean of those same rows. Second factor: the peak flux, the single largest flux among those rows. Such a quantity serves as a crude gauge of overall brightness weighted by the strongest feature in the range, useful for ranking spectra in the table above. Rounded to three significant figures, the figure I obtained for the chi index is 205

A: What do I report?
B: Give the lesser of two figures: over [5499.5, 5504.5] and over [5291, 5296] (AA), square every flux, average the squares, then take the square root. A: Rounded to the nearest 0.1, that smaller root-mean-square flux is 8.0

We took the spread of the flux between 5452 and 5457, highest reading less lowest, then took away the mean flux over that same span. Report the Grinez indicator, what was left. -7.7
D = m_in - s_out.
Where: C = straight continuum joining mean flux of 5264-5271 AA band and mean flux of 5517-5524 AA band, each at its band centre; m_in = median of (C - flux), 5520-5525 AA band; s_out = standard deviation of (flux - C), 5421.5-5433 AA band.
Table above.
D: -1.2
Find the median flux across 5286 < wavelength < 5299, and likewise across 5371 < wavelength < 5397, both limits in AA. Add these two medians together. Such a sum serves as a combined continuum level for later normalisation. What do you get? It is 17.9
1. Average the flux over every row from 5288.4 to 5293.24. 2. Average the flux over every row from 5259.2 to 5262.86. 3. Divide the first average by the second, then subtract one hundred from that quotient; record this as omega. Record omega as -98.9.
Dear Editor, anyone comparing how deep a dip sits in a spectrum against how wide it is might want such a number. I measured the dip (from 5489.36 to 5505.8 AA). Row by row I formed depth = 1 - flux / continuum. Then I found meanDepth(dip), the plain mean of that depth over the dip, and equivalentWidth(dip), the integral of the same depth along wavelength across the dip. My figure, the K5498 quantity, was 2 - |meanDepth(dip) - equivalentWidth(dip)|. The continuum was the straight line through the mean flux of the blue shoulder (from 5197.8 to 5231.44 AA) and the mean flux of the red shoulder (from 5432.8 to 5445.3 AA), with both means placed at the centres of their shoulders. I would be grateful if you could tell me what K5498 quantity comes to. 1.1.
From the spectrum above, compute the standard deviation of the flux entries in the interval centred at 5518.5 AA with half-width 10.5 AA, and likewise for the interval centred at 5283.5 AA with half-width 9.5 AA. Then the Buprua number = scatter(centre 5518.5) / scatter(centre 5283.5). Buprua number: 1.03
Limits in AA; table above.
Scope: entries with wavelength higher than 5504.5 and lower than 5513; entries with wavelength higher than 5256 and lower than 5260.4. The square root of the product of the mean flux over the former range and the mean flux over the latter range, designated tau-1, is 8.2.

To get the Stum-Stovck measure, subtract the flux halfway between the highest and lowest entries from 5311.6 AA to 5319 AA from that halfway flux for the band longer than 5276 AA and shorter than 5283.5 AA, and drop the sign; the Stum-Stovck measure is 0.6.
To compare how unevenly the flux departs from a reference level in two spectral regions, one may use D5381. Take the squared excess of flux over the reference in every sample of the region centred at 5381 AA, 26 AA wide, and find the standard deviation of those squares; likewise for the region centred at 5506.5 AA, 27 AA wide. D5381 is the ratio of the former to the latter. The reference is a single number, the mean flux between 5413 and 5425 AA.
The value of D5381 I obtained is 2.8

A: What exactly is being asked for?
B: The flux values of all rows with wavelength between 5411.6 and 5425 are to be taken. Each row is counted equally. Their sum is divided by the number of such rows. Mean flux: 10.5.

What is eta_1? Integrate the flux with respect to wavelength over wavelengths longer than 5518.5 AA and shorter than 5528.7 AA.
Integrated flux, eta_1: 107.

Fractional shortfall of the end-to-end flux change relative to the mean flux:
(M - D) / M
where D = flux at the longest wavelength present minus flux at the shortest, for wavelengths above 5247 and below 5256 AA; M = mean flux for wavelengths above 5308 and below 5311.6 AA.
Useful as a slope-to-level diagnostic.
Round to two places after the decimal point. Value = 1.19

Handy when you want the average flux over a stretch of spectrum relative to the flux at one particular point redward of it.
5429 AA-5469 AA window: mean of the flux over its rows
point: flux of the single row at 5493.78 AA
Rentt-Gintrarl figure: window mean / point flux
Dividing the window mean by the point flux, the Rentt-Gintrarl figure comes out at 0.97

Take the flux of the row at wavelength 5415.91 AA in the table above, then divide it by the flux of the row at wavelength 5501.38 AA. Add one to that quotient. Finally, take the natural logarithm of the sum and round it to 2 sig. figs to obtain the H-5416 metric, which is 0.73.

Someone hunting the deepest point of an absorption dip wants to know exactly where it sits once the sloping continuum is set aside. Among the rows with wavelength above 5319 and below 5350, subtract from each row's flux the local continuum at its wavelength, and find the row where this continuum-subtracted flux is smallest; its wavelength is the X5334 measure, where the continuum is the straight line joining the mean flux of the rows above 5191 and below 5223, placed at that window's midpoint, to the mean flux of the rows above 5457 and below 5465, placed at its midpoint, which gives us 5326.86 AA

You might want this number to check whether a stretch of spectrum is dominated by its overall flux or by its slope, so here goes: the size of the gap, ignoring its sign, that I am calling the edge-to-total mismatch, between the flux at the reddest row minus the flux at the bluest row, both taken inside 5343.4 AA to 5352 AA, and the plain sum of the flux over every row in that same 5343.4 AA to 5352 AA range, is 65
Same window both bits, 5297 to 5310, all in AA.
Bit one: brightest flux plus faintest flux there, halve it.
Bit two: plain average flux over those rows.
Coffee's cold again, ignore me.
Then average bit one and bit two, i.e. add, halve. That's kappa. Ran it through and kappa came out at 8.8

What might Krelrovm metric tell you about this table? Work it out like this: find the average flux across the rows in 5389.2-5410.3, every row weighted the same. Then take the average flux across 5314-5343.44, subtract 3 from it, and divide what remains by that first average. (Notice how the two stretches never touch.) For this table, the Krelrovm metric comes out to 0.60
